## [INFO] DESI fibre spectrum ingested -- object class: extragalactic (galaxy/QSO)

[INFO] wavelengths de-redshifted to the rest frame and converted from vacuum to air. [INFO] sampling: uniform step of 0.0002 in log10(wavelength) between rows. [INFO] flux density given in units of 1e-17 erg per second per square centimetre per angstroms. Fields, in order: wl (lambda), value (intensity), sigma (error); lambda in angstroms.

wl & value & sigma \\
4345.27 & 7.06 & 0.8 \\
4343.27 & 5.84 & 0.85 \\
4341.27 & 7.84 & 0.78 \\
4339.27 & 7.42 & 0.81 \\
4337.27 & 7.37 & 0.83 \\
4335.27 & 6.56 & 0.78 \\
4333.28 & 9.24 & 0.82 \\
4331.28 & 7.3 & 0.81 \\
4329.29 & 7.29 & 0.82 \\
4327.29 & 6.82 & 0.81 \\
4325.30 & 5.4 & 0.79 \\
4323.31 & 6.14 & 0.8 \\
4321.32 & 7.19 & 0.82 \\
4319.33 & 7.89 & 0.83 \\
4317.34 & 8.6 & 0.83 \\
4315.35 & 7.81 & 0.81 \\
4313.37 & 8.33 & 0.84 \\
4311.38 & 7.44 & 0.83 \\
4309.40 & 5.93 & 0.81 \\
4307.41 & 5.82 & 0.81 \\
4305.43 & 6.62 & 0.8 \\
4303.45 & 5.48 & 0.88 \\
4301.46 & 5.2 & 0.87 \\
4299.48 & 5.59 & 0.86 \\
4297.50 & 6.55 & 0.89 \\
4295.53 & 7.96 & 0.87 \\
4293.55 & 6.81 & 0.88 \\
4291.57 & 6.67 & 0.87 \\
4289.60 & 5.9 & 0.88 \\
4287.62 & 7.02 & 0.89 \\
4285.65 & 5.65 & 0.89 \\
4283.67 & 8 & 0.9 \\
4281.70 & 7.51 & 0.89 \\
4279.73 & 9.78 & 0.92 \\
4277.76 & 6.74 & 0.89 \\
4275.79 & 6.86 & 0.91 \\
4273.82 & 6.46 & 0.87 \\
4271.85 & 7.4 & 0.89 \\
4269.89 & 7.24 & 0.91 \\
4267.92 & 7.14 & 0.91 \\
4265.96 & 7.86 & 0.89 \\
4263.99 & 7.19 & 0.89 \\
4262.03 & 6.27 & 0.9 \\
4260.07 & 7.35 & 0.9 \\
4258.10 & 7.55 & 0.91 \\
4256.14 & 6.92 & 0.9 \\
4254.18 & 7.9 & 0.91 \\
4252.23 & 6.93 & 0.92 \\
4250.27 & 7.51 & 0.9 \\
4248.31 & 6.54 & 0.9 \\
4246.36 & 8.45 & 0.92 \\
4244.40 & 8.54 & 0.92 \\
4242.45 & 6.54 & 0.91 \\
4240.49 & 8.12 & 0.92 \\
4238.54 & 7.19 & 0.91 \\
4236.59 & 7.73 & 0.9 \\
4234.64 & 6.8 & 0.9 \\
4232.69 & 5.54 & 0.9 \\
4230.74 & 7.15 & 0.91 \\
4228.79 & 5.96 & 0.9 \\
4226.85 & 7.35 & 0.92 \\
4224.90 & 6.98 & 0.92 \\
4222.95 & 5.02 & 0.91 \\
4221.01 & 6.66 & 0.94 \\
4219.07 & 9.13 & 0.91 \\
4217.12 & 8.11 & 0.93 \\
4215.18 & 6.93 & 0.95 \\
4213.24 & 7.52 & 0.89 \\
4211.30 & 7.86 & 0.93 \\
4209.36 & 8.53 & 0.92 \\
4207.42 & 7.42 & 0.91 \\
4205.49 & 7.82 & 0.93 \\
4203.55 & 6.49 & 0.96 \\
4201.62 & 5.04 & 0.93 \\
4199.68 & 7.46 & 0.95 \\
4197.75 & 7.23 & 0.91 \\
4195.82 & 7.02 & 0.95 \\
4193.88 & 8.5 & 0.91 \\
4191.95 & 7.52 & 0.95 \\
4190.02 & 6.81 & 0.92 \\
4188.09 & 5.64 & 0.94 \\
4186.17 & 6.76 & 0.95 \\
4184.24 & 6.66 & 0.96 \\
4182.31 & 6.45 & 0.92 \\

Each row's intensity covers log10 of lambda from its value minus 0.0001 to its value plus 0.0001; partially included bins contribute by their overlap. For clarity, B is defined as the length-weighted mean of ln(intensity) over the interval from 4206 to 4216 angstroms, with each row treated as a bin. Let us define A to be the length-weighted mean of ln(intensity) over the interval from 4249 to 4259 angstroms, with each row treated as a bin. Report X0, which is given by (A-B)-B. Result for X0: -2.08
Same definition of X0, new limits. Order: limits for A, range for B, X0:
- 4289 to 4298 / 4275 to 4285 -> -2.15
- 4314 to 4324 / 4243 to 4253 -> -2.01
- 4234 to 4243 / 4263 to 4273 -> -2.00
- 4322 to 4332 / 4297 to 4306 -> -1.63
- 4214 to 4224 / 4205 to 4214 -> -2.17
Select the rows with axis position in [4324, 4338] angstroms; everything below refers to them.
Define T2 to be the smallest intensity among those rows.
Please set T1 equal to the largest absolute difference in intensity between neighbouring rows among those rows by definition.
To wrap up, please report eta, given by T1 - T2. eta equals -2.72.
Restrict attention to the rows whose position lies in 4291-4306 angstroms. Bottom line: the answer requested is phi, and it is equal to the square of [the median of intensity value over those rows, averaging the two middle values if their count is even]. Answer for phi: 43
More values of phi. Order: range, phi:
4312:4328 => 56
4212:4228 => 51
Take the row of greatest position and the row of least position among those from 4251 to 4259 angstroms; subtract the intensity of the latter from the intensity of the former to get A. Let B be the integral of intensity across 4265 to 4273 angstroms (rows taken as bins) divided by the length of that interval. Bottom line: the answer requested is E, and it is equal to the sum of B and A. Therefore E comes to 8.0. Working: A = 0.6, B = 7.39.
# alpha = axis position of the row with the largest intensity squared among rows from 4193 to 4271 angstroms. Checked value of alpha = 4219.07 angstroms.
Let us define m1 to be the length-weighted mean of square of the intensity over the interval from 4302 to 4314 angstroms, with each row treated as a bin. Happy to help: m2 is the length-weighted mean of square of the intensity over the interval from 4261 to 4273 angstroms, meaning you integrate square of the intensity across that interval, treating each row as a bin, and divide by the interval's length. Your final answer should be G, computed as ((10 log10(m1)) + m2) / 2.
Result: 34.0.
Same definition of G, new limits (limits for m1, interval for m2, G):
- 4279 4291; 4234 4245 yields 36.8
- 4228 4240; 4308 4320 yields 37.6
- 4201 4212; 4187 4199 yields 34.4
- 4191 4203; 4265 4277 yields 34.2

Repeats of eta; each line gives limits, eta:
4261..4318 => -2.16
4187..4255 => -2.55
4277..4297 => -2.61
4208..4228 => -2.55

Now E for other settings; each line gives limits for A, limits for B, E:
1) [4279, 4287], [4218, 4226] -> 2.8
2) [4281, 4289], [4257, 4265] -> 6.6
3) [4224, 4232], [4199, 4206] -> 6.8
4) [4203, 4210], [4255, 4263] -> 9.1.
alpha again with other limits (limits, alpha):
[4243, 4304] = 4279.73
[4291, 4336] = 4333.28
